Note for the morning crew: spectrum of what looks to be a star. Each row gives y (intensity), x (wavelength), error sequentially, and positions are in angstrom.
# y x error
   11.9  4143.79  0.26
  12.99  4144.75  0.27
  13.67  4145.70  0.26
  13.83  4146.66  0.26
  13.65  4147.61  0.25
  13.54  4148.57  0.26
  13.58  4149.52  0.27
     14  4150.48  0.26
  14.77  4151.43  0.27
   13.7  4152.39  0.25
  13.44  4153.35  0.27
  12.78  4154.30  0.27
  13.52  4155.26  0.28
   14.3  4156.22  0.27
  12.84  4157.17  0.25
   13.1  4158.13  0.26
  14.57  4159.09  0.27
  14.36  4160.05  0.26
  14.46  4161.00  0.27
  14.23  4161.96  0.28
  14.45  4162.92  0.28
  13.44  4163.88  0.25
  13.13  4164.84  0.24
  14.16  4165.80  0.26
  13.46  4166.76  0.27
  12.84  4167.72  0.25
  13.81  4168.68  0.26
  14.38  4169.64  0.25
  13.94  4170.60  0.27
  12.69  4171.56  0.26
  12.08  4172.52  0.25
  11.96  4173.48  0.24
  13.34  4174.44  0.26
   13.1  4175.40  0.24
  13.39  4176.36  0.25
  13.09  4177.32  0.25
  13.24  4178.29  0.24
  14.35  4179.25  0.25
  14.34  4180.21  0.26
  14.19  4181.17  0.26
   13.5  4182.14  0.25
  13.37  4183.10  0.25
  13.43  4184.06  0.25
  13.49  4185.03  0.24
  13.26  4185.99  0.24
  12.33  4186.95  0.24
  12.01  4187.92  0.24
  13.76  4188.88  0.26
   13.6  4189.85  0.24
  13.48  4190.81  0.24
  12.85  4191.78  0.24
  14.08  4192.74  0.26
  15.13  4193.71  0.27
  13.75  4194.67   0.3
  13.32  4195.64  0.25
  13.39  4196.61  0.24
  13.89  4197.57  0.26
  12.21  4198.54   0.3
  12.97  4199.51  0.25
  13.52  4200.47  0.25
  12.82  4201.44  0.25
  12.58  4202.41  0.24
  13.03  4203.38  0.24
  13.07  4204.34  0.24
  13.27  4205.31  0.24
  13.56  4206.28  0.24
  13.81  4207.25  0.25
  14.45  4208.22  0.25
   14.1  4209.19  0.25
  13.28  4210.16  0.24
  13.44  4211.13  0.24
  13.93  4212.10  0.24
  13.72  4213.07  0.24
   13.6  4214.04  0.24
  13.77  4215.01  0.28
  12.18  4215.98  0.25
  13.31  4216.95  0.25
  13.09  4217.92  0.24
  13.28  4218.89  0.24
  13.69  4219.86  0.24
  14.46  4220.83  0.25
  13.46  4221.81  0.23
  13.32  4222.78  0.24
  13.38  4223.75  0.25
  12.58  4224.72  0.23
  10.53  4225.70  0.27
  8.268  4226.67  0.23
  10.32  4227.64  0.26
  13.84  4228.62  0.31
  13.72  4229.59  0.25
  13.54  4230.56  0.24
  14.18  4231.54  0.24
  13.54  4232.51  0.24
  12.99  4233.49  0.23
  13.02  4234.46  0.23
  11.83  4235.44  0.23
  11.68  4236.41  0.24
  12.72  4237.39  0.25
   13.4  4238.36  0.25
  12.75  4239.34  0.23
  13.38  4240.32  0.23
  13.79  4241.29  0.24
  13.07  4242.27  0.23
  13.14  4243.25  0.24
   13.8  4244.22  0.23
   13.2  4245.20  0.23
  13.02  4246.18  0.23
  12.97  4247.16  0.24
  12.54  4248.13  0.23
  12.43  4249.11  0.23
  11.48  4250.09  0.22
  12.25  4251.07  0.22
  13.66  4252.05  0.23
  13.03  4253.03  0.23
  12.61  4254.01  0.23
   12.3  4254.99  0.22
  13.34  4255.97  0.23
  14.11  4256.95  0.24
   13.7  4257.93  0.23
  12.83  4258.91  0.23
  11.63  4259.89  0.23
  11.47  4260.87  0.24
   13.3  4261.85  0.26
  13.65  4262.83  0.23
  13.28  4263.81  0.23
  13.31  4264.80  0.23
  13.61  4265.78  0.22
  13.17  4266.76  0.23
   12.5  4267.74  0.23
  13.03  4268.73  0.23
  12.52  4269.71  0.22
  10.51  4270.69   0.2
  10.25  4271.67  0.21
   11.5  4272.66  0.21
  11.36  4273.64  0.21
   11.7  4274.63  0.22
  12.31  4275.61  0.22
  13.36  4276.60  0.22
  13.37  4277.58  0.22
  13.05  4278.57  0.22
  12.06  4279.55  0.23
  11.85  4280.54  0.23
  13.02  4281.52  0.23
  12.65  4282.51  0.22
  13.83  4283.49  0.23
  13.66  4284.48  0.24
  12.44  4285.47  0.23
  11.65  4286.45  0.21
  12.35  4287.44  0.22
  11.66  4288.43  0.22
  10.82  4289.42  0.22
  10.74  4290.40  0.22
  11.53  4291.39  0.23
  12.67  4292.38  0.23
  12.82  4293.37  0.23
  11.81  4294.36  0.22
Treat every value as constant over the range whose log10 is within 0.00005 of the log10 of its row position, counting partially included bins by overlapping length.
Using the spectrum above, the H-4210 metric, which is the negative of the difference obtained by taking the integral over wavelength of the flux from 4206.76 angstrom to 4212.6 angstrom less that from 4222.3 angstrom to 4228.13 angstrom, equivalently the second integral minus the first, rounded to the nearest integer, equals -14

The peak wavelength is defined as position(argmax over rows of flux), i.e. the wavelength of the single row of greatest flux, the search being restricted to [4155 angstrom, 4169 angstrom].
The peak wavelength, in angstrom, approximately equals 4159.09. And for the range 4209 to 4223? 4220.83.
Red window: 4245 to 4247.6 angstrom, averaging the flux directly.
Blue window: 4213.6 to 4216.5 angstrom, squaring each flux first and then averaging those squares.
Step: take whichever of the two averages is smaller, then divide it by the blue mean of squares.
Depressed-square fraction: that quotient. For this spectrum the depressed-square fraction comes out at 0.075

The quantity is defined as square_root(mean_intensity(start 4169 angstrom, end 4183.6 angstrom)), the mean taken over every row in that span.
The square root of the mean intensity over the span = 3.66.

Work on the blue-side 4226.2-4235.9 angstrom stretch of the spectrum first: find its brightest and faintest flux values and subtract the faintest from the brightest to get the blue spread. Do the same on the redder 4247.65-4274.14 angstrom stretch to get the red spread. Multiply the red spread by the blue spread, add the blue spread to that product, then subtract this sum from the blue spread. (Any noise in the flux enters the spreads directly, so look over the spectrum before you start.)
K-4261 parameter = -23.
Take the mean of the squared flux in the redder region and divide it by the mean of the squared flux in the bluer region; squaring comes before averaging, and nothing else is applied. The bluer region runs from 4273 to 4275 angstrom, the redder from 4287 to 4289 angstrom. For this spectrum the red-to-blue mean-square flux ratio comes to 1.08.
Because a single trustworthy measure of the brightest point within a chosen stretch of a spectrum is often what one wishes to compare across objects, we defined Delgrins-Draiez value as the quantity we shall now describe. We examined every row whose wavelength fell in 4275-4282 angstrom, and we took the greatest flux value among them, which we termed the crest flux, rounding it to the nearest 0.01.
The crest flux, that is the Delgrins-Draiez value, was 13.37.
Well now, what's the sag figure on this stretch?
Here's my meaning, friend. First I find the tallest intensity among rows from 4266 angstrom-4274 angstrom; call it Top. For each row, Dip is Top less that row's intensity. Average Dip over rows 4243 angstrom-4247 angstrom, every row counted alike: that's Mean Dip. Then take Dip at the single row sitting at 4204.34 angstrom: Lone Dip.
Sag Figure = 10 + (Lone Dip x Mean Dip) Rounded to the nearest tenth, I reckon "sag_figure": 10.0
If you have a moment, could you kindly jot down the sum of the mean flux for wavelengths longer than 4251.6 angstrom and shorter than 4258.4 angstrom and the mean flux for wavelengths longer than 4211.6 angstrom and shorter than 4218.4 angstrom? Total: 26.6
